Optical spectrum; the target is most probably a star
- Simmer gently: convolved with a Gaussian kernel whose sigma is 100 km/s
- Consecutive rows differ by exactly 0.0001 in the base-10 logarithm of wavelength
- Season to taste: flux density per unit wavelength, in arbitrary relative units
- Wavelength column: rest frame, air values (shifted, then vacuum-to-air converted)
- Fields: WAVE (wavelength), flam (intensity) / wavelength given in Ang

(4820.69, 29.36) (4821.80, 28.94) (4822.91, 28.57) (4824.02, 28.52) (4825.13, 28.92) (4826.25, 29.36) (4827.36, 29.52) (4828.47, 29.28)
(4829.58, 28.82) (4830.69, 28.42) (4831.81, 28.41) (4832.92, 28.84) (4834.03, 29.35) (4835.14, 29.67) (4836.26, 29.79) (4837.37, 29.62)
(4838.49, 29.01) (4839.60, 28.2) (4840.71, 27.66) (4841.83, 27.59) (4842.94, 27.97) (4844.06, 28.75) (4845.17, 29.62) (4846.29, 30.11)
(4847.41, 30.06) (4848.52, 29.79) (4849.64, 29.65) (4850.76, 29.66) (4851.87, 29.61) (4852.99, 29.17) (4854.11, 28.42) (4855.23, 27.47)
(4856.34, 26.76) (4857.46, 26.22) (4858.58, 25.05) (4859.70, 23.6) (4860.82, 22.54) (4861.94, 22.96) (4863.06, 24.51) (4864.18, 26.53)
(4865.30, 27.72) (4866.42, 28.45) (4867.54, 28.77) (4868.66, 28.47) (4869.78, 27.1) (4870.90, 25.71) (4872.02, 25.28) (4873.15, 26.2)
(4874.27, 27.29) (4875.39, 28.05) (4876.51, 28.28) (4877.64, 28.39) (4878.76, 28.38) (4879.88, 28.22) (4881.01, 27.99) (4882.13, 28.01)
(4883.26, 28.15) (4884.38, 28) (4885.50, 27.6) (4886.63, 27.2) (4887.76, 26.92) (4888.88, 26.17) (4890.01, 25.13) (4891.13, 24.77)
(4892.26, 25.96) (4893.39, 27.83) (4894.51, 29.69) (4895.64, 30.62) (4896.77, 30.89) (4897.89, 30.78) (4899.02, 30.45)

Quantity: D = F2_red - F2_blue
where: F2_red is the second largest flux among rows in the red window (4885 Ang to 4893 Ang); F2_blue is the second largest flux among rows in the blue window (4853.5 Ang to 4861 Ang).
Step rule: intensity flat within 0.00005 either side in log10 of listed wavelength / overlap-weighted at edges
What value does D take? -0.3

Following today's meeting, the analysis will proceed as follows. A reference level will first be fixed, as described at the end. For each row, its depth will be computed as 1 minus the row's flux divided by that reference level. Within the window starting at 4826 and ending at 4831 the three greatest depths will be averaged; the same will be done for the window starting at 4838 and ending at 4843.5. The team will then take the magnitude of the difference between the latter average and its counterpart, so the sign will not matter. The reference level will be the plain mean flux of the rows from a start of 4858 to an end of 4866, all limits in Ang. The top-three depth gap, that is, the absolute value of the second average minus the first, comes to 0.04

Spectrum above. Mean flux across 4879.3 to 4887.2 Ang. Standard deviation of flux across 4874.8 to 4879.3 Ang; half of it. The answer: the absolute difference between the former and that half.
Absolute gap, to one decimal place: 27.8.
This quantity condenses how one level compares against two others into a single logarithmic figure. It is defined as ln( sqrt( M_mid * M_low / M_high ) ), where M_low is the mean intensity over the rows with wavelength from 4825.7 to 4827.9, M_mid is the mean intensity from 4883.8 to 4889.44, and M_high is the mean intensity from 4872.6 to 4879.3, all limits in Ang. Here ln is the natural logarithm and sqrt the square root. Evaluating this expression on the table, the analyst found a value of 1.68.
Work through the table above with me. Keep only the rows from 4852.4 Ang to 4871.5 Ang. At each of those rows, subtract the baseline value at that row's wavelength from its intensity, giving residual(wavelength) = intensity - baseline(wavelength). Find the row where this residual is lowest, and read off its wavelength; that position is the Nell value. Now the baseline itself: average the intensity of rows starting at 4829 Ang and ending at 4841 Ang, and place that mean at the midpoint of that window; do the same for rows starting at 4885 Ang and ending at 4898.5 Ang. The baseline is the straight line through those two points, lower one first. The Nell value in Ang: 4860.82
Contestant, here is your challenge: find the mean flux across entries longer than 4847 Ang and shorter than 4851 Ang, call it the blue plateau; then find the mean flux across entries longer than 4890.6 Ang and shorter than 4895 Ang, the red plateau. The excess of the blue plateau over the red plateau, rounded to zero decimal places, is 3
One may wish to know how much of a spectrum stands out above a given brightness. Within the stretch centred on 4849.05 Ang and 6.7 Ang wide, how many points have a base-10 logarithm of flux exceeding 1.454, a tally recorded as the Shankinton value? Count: 6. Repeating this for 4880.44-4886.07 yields 0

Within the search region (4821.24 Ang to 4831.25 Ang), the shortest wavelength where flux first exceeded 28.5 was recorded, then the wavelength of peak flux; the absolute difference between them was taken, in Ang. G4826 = 5.6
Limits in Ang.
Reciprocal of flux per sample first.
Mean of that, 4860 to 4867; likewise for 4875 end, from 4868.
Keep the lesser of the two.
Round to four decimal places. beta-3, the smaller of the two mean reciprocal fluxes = 0.0375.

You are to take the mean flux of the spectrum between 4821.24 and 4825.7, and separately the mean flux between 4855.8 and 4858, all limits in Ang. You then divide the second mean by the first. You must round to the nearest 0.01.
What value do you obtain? 0.92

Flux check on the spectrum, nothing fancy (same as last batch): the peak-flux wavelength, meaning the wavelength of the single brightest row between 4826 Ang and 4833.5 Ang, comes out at 4827.36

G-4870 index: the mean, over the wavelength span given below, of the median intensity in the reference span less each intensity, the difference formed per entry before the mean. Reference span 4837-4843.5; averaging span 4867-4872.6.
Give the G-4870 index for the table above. 1.0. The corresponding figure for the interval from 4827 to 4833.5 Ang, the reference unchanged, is -0.8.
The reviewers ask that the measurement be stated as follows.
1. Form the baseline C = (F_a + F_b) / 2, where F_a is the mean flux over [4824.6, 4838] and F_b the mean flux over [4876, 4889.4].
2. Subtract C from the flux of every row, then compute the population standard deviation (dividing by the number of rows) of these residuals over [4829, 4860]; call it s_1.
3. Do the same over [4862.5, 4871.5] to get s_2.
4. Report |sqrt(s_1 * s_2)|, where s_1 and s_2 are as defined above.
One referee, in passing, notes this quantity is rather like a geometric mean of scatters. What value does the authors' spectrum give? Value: 1.46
